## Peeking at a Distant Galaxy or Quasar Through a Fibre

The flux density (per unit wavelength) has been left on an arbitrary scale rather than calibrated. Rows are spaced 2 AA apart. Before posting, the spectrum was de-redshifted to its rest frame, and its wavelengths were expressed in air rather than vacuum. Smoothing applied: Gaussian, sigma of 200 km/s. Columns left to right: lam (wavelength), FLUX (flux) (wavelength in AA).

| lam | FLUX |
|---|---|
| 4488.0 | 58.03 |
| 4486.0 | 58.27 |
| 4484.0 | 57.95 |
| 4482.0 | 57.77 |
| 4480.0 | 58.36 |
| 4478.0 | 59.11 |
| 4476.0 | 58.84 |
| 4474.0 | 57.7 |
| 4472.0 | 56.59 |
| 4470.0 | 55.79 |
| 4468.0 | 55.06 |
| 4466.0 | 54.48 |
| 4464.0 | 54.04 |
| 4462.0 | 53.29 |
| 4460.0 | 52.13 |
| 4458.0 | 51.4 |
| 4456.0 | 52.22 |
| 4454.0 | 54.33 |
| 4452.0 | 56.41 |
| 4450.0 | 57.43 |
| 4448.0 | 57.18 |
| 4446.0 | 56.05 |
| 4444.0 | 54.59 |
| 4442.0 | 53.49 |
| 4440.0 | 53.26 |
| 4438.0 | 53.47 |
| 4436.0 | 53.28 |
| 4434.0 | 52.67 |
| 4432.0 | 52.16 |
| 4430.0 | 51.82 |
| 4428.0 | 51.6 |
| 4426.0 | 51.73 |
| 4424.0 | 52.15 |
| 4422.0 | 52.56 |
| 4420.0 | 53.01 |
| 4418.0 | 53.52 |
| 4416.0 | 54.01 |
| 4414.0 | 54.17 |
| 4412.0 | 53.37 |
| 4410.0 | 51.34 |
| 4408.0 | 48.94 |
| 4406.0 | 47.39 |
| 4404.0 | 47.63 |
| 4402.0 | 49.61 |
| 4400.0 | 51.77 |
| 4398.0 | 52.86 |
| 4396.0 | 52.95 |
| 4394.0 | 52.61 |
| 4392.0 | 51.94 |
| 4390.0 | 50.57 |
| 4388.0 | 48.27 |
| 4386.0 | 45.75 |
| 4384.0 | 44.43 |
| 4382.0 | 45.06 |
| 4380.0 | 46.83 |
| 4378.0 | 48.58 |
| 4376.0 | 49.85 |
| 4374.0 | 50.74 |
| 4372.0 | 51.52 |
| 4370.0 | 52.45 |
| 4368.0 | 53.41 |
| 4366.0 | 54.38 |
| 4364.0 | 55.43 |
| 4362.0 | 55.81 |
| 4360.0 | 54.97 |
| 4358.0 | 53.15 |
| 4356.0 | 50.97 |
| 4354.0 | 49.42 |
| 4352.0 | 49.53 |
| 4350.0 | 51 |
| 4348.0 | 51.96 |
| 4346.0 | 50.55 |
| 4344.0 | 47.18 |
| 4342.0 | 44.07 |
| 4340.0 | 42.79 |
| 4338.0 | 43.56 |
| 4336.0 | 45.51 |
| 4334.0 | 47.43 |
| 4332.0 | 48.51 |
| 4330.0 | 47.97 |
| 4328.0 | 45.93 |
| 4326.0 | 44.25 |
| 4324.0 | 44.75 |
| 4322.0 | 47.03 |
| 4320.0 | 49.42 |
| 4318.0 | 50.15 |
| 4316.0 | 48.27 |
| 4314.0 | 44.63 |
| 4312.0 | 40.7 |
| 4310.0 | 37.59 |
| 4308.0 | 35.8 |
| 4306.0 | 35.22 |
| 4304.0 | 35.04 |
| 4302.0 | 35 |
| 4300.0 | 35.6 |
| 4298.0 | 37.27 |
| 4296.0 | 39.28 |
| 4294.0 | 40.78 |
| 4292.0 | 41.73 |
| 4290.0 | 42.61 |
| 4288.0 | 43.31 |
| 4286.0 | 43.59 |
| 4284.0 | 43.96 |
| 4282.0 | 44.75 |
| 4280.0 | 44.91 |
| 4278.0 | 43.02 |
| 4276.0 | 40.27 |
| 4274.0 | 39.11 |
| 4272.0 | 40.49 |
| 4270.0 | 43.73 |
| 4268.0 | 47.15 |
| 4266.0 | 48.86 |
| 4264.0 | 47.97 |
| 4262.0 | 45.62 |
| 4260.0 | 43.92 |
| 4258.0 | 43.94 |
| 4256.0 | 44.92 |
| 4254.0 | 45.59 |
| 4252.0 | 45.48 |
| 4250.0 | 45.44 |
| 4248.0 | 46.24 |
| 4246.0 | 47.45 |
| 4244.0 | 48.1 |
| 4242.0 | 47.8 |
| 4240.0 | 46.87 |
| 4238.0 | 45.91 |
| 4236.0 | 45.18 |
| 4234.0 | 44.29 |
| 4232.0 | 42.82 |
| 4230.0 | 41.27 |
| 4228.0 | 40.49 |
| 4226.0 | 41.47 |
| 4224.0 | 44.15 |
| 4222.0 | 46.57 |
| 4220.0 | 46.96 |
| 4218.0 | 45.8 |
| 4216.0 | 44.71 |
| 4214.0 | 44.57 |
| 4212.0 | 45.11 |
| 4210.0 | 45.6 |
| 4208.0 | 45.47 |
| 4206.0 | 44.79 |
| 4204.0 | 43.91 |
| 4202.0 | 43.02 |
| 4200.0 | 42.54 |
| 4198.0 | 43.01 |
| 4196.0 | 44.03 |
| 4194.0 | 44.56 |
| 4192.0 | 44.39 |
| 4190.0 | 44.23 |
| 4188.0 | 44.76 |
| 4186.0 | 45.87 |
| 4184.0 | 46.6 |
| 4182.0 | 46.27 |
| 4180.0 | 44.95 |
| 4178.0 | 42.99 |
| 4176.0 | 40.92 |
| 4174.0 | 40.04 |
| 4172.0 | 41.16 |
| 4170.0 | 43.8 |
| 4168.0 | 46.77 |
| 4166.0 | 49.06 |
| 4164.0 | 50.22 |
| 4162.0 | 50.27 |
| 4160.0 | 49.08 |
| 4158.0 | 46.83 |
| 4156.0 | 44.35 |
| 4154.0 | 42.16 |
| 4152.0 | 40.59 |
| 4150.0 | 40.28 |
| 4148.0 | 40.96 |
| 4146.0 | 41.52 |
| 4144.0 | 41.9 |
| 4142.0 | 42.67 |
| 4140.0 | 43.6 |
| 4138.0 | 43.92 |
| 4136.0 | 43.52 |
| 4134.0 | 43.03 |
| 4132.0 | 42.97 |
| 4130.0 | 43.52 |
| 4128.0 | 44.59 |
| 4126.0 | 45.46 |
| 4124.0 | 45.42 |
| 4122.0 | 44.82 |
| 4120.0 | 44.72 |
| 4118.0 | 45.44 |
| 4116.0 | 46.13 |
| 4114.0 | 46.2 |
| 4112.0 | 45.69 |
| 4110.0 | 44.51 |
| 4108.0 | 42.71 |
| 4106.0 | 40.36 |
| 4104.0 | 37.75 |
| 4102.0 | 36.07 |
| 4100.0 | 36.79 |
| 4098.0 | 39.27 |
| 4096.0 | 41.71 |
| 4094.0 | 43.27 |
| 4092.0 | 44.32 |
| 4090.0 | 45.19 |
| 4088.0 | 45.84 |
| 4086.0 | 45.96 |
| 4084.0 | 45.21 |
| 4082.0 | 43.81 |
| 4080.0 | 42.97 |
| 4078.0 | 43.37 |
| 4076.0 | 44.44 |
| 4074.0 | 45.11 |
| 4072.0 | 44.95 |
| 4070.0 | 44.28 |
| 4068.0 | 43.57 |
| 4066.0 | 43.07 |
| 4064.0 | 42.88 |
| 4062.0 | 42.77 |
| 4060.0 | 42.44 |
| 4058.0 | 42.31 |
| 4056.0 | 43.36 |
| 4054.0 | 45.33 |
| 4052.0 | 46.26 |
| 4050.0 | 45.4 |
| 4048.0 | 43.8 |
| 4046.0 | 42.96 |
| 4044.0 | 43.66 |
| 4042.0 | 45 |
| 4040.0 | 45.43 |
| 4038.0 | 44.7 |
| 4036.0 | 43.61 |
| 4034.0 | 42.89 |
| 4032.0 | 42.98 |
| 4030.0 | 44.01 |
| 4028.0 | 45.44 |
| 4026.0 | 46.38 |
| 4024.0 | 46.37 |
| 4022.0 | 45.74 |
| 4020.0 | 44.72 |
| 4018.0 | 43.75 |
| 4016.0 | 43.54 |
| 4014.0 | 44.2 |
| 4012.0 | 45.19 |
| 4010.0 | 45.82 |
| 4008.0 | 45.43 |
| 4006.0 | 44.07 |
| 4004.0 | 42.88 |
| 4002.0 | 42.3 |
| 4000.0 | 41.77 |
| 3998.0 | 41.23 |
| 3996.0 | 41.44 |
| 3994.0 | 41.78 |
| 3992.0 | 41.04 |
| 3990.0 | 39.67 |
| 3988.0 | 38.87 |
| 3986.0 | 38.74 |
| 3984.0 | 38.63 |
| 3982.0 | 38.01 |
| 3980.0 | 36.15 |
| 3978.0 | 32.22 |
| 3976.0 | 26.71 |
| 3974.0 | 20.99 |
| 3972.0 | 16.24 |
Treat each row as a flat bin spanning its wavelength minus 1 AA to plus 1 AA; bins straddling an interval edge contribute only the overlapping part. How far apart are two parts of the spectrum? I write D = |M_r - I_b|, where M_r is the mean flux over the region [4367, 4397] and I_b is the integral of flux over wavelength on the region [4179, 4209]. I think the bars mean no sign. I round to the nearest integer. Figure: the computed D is 1287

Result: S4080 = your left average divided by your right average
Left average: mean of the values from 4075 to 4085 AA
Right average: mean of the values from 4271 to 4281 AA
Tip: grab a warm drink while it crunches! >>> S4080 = 1.06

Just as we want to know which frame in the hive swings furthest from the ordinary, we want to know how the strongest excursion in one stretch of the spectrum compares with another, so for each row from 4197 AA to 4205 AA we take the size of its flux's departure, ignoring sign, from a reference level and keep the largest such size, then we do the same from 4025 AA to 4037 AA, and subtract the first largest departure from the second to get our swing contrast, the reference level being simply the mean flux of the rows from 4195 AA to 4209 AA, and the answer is 1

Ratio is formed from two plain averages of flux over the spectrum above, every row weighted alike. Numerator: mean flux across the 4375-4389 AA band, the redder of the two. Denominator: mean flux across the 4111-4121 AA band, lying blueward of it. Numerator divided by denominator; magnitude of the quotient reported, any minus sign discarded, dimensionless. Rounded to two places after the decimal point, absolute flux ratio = 1.03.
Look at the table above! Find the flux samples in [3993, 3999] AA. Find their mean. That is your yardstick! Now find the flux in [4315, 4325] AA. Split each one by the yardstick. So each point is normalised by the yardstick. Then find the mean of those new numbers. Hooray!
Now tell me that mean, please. 1.16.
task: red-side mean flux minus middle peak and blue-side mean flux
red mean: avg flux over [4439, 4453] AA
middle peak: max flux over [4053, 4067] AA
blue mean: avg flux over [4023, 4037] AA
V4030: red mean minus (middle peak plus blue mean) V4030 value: -34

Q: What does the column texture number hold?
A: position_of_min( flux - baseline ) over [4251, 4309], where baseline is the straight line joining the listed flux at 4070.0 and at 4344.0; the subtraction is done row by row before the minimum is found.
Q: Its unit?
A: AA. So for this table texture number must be 4302.0 AA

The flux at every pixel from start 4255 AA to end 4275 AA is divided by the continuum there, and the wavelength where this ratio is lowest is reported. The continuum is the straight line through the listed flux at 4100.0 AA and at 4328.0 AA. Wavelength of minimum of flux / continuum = 4274.0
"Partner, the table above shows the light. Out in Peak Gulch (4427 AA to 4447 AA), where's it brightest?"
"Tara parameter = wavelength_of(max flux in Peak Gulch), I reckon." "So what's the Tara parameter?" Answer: 4446.0 AA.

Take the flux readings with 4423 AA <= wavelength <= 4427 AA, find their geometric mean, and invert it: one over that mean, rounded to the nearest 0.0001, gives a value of 0.0193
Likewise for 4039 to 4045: 0.0224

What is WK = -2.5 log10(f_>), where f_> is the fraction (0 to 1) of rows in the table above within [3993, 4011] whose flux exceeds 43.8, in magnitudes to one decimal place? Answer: 1.2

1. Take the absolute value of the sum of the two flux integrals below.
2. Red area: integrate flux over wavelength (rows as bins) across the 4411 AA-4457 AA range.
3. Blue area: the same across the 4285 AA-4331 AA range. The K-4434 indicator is 4401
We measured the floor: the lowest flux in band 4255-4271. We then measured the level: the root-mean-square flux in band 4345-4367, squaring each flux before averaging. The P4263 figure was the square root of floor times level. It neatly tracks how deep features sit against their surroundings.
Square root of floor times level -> 48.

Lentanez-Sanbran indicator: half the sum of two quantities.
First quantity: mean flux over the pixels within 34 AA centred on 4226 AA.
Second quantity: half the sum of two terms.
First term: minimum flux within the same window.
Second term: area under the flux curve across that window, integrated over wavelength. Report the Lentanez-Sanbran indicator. 412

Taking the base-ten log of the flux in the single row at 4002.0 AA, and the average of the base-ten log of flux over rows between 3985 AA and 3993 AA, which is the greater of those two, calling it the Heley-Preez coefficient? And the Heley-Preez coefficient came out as 1.63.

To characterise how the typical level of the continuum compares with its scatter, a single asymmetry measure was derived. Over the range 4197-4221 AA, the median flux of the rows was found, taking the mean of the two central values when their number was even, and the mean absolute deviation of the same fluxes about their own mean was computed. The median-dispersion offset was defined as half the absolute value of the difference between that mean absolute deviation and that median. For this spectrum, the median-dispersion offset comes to 21.9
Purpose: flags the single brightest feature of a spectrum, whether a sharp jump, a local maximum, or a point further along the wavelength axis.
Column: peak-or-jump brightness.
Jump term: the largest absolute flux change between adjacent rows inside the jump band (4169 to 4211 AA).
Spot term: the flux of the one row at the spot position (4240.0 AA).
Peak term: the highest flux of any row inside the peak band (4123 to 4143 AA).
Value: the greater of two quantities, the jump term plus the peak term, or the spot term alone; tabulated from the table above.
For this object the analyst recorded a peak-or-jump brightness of 48.1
